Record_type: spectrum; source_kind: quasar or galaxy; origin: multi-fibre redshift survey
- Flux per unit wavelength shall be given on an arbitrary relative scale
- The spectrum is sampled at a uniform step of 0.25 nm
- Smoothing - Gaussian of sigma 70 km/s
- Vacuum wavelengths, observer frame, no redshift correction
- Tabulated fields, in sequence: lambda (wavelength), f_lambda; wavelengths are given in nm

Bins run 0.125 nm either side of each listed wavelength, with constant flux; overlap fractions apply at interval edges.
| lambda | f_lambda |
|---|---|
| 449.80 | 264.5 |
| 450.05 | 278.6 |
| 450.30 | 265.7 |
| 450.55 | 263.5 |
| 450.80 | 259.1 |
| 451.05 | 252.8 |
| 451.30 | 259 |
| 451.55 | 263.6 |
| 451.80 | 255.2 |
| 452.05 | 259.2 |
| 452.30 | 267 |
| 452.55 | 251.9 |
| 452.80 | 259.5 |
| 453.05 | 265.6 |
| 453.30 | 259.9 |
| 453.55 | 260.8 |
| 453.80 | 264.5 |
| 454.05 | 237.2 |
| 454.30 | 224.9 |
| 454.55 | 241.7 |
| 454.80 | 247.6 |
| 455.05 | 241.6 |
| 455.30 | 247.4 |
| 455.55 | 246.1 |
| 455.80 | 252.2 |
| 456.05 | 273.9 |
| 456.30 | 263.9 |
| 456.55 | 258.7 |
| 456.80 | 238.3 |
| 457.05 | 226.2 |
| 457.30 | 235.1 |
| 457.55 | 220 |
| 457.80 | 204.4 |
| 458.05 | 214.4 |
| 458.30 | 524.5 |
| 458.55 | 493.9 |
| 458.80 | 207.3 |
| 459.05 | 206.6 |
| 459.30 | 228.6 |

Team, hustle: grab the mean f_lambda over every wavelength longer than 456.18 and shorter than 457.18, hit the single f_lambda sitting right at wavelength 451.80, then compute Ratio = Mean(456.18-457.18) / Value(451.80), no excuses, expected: 0.97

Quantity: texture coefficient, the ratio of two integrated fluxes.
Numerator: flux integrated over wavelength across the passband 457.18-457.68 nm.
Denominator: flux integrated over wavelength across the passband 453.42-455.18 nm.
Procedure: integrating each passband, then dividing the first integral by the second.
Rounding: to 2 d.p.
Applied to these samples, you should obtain 0.26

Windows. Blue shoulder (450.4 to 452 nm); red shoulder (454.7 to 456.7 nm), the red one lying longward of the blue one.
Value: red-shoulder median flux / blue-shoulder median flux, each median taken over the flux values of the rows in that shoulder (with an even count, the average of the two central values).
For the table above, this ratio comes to 0.96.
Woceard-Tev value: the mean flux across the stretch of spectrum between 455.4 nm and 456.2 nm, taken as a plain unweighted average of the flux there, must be 257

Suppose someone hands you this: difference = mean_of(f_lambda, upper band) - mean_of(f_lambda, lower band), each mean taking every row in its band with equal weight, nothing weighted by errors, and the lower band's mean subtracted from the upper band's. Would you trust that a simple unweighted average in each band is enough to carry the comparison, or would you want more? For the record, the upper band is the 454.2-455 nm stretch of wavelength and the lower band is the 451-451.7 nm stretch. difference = -20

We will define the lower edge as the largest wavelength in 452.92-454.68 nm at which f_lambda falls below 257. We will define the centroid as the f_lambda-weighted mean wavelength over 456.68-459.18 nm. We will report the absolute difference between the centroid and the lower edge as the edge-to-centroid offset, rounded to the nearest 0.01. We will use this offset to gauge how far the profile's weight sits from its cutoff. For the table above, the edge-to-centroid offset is 3.46 nm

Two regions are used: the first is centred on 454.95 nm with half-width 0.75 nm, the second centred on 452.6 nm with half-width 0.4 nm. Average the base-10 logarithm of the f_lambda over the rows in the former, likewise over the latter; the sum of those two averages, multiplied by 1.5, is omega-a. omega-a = 7.20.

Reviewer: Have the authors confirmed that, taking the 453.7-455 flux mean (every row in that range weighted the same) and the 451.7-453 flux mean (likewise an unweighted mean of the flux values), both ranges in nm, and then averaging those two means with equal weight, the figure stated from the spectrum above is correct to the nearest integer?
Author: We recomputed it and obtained 251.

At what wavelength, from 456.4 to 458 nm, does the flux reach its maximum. 456.55 nm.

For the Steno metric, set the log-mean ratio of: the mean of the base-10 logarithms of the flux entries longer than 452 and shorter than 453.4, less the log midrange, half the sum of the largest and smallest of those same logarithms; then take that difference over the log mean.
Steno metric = 0.0008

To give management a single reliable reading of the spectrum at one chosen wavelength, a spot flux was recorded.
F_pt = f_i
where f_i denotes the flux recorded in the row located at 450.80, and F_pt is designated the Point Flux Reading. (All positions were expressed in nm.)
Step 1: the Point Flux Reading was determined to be 259.1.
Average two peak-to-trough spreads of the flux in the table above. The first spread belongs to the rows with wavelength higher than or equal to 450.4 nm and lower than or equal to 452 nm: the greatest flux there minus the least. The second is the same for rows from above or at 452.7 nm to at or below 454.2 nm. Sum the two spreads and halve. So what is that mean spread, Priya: 20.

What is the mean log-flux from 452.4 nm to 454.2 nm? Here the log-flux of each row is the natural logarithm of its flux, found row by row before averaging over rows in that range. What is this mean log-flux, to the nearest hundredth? 5.55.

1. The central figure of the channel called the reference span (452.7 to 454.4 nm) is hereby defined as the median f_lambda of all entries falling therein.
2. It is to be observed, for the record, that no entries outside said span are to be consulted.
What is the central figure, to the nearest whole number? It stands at 260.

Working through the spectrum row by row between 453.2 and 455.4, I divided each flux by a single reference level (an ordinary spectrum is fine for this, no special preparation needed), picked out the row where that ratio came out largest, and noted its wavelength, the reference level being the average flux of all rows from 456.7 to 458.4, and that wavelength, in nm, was 453.80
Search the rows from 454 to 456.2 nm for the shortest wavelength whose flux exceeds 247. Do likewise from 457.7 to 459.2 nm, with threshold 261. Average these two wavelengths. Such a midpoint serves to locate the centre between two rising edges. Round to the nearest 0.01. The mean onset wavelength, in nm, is 456.55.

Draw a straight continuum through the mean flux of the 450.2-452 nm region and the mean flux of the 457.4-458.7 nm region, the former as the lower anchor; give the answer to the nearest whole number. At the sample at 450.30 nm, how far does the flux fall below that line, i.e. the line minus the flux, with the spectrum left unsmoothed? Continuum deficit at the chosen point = -14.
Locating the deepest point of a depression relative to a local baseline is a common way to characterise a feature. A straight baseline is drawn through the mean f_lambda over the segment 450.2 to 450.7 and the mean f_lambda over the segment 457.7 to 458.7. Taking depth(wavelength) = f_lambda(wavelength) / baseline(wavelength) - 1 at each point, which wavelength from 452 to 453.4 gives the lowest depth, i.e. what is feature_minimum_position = 452.55 nm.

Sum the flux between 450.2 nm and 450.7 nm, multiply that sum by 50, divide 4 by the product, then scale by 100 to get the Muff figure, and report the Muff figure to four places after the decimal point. 0.0151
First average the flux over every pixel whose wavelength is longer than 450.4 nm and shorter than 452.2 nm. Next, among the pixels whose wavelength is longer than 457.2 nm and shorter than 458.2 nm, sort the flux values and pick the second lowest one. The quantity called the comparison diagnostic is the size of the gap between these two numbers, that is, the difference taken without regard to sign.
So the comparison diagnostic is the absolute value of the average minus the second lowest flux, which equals 45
